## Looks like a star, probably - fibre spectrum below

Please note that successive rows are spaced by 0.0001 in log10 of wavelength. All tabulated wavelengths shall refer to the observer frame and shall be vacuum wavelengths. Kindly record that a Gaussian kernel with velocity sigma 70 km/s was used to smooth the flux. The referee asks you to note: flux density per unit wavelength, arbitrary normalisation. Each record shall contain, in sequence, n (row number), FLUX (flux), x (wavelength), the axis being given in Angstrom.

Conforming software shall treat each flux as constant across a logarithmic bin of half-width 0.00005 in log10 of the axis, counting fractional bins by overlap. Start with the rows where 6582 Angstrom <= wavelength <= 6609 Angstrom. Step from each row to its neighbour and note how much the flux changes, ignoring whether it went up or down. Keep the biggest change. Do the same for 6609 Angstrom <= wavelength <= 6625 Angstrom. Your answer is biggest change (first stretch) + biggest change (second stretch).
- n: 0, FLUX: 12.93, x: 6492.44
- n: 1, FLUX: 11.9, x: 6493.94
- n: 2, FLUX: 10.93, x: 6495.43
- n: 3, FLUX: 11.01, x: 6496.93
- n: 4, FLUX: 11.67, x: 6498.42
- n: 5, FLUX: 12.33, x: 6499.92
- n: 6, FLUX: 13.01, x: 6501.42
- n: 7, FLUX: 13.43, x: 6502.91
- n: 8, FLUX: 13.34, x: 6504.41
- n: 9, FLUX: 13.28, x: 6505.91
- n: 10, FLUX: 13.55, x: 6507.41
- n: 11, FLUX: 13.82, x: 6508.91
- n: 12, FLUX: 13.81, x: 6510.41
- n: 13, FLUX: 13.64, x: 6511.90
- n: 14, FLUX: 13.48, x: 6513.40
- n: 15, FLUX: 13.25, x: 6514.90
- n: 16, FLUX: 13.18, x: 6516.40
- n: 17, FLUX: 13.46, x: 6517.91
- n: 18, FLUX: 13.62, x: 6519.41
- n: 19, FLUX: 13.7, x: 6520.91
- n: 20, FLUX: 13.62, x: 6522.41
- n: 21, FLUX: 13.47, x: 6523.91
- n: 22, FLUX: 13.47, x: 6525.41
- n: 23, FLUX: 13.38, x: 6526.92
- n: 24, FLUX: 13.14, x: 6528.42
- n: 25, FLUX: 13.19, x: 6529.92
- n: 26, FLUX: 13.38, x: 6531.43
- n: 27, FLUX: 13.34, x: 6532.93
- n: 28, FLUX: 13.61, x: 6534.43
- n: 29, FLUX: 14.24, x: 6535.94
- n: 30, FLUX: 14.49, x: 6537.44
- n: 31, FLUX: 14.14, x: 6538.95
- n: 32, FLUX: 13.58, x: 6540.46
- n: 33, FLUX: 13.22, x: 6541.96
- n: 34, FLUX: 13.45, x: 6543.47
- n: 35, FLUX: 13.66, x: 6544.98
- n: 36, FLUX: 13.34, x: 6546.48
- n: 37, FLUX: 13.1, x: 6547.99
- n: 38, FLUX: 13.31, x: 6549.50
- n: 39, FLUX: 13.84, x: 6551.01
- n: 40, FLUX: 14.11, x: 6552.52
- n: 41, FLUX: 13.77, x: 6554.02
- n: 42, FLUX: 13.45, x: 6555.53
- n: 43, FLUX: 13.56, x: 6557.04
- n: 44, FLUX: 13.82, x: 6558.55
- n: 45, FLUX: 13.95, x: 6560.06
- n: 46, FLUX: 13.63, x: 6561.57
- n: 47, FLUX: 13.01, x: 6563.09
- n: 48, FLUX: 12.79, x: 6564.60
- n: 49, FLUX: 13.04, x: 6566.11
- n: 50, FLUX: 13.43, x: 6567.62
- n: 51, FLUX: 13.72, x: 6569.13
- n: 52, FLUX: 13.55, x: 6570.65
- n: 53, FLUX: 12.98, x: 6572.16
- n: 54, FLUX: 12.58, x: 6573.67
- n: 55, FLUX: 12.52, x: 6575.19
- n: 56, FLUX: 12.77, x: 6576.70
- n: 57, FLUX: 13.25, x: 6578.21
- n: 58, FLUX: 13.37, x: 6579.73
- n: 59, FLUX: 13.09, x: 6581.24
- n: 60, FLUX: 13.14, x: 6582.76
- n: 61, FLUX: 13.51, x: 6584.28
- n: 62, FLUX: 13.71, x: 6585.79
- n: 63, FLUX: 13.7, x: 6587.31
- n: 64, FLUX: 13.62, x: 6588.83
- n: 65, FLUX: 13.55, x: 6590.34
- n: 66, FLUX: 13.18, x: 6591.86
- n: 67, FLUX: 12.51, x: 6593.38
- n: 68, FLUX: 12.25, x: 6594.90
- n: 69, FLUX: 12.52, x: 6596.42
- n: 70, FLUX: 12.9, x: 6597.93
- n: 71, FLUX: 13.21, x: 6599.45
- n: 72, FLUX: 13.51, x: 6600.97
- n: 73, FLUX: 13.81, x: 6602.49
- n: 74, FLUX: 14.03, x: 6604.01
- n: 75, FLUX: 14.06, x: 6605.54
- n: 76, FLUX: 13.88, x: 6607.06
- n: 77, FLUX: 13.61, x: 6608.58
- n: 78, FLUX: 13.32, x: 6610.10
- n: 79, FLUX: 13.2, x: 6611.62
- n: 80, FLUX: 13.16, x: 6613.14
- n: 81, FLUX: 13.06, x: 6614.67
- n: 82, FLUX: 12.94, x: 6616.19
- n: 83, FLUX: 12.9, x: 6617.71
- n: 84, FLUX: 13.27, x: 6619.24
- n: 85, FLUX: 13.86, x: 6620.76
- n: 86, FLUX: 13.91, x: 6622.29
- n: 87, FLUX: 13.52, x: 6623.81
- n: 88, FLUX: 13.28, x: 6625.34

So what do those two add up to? 1.26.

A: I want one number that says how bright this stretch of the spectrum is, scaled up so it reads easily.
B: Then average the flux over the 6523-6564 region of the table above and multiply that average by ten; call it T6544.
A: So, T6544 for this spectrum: 136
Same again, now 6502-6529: 135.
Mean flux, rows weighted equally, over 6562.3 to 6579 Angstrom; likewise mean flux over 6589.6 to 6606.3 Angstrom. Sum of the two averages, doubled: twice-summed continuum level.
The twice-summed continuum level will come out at 52.6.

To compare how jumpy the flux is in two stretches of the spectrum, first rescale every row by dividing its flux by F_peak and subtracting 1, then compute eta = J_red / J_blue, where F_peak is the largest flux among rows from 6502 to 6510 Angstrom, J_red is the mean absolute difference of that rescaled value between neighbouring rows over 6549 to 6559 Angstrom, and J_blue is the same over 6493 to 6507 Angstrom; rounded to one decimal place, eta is 0.7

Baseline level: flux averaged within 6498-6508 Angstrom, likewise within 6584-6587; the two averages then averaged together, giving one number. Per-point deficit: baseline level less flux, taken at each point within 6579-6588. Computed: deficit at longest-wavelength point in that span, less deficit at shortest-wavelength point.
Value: -0.3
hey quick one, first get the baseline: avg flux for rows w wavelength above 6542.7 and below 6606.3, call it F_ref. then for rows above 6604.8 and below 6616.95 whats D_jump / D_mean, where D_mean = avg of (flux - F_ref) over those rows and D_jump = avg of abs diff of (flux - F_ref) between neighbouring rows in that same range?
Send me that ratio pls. 3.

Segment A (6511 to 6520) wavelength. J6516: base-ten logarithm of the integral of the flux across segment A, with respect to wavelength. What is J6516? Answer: 2.08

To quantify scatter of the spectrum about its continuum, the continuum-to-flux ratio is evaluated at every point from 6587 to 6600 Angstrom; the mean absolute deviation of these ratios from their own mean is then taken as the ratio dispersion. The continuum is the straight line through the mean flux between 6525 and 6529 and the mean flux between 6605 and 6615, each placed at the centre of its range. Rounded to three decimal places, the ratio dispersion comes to 0.036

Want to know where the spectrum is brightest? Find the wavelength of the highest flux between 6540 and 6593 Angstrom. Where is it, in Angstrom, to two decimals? 6552.52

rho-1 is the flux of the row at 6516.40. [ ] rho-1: 13.18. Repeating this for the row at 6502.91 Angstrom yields 13.43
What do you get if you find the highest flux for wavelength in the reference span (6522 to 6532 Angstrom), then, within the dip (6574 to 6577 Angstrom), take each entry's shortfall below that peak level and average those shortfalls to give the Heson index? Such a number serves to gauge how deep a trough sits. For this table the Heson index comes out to 1.0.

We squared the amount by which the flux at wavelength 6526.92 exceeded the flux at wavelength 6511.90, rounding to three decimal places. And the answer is 0.068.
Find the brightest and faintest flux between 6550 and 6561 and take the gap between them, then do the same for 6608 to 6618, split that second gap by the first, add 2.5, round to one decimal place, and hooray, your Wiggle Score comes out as 3.6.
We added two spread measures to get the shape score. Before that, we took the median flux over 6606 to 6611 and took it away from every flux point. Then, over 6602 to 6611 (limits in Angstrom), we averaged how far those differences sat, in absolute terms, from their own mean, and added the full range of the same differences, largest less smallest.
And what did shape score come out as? 1.0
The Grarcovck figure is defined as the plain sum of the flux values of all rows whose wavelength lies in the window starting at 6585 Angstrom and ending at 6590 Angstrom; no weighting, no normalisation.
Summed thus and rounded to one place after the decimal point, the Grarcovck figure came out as 41.0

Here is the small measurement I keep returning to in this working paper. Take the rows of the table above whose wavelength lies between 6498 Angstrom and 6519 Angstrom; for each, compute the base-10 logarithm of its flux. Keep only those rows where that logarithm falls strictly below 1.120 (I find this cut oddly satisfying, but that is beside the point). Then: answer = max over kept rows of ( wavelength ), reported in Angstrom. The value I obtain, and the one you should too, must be 6516.40 Angstrom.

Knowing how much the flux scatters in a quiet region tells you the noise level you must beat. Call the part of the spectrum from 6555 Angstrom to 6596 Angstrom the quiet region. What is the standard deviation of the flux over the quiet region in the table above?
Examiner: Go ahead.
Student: 0.45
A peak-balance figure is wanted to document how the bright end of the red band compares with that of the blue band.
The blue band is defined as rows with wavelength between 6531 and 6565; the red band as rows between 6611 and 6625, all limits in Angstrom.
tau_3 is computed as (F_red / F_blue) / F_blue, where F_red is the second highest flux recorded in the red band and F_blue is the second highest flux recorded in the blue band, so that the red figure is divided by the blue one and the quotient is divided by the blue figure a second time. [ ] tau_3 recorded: 0.0684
